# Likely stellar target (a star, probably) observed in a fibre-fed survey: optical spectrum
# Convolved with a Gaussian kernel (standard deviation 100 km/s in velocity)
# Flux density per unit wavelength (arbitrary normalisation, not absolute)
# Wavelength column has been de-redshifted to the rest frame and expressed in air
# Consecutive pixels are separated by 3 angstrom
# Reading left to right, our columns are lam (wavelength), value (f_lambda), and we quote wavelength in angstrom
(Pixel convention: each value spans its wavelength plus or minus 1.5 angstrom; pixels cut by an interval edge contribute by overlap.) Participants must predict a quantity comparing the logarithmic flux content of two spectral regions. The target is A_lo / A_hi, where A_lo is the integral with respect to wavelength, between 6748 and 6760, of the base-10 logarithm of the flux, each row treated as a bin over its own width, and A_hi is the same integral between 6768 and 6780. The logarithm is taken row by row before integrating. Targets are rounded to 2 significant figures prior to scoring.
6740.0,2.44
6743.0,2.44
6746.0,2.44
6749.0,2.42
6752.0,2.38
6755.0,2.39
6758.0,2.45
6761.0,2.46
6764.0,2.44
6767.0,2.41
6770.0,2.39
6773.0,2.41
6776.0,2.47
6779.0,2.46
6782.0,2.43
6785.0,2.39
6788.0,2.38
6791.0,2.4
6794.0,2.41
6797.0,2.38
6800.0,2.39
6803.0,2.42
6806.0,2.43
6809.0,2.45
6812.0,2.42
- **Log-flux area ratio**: 0.99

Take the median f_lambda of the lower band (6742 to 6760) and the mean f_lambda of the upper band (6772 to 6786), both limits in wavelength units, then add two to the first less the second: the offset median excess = 2.00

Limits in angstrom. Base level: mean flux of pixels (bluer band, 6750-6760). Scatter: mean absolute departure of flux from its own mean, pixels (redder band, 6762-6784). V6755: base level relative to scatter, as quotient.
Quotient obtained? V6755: 105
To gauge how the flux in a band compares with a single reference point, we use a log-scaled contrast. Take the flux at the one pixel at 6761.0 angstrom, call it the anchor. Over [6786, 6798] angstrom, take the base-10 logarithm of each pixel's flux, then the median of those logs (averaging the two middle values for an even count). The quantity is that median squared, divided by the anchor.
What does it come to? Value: 0.0582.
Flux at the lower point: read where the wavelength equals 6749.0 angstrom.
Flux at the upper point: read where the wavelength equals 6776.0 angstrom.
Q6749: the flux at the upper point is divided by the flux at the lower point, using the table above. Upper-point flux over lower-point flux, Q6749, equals 1.02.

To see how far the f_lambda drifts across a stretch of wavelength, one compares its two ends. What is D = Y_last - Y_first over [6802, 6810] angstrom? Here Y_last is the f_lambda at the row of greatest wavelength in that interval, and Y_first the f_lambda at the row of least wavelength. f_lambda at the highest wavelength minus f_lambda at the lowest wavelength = 0.03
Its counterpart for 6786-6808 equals 0.05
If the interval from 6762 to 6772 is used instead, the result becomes -0.05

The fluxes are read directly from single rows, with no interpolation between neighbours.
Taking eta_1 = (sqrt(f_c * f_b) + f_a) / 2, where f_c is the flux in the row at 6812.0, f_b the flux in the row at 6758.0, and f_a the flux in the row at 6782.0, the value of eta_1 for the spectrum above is 2.432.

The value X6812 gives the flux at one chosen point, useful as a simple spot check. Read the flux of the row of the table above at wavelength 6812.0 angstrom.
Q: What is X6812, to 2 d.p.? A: 2.42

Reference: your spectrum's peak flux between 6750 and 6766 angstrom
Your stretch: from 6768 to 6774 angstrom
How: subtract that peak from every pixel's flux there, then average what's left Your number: -0.060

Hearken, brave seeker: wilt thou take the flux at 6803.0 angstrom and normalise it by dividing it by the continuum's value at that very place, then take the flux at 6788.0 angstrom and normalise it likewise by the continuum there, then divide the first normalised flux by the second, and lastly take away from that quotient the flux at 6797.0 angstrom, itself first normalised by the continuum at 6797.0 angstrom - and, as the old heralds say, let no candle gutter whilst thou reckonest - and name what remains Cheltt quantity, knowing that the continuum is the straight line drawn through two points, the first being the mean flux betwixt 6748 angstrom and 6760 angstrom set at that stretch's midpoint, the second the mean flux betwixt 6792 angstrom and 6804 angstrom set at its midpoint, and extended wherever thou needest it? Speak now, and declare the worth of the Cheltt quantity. 0.027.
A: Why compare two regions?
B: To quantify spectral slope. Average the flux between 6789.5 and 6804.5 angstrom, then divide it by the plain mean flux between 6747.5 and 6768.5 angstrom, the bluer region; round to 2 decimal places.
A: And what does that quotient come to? 0.99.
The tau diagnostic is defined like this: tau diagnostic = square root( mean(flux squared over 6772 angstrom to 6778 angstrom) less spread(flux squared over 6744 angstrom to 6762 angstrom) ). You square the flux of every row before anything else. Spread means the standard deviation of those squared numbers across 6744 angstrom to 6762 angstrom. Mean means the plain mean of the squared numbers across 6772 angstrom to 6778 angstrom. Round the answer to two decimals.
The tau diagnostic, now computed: 2.41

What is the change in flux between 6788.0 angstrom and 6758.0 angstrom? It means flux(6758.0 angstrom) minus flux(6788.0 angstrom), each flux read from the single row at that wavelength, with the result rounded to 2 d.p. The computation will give 0.07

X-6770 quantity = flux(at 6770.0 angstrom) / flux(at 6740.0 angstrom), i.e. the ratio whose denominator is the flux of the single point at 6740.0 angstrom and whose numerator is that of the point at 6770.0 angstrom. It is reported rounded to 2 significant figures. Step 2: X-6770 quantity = 0.98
